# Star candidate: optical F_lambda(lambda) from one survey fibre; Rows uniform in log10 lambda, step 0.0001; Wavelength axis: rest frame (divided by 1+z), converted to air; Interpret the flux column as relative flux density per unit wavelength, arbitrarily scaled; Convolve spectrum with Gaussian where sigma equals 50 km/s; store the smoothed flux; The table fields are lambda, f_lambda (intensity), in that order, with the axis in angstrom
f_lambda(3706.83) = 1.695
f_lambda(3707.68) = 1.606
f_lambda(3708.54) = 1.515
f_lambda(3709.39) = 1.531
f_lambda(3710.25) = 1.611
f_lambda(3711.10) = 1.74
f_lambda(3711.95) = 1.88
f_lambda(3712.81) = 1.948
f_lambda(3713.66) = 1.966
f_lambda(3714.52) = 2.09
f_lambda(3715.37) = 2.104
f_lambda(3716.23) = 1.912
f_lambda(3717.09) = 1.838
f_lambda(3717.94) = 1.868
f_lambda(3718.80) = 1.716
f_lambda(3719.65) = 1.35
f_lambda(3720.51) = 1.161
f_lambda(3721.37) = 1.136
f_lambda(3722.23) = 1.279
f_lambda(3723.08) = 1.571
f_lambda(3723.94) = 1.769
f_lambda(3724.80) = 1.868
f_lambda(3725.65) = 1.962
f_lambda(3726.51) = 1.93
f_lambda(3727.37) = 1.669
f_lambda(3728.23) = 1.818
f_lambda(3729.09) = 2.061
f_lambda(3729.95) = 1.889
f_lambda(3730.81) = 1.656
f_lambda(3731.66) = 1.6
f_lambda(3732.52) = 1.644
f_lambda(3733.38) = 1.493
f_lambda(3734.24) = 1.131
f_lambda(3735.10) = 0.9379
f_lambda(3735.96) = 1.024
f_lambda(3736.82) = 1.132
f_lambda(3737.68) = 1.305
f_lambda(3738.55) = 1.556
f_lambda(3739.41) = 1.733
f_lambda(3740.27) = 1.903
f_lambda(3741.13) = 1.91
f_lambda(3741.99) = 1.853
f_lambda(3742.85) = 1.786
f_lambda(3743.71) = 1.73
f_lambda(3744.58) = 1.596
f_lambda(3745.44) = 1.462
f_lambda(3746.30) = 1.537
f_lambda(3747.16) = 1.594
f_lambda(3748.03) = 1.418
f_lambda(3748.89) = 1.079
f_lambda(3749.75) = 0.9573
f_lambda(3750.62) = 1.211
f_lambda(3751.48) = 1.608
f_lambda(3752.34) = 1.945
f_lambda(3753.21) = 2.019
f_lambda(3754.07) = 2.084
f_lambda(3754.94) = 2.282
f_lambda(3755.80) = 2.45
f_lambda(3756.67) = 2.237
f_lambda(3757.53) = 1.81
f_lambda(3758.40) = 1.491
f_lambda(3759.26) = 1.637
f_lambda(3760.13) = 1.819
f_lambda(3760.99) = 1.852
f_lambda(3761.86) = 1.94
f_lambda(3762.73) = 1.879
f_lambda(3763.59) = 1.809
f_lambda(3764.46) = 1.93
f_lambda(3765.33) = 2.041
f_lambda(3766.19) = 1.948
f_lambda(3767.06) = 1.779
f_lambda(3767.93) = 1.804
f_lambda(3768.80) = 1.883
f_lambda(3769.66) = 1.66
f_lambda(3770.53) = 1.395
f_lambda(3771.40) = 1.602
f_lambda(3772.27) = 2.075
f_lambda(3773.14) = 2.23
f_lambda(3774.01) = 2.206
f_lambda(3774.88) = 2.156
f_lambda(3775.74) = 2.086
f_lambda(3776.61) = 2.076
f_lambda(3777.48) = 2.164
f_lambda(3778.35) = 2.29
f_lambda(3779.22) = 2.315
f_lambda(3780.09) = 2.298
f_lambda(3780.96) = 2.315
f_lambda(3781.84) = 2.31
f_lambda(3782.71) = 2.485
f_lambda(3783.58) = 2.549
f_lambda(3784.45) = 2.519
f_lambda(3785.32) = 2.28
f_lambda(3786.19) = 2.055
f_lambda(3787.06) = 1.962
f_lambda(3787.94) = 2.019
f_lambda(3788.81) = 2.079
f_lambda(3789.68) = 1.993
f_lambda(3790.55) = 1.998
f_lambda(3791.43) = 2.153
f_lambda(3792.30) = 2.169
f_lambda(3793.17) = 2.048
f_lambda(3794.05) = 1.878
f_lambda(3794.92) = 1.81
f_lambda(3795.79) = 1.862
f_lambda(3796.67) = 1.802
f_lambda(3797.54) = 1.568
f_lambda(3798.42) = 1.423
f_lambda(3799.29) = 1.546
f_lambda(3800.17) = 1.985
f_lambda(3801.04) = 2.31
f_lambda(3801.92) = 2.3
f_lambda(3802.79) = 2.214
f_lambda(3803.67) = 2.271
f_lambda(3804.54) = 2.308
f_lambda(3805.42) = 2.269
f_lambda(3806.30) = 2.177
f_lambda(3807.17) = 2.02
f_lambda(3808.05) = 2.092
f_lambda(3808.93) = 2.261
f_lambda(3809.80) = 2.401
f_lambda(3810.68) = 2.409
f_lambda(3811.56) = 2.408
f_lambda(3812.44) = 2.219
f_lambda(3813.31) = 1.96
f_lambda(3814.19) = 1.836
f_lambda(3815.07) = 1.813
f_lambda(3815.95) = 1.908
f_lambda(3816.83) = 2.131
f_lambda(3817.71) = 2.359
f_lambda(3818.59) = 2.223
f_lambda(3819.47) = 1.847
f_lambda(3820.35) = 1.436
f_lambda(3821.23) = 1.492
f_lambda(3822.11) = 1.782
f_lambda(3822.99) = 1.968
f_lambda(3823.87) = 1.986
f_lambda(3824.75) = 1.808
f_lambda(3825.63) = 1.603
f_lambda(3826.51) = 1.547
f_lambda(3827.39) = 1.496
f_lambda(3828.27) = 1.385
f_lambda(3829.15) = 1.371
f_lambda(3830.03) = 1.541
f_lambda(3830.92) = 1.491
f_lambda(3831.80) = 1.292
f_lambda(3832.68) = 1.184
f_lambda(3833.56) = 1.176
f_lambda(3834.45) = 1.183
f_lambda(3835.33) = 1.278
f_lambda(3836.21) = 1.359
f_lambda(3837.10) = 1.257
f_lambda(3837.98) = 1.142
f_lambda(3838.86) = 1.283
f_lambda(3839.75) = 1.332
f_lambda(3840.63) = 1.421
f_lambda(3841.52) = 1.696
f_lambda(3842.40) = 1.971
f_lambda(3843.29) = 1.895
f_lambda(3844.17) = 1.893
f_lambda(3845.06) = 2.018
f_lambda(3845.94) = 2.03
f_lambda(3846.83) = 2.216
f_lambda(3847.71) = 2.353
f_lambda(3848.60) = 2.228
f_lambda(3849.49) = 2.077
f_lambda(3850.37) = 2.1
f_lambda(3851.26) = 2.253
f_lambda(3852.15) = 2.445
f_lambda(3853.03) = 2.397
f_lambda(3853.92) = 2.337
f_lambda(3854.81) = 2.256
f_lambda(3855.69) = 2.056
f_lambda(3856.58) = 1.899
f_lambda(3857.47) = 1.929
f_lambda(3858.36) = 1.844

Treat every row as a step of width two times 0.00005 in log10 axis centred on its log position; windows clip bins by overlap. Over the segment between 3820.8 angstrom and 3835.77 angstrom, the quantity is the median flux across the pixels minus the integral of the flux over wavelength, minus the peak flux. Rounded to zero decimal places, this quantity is -23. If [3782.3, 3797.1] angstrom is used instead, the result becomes -32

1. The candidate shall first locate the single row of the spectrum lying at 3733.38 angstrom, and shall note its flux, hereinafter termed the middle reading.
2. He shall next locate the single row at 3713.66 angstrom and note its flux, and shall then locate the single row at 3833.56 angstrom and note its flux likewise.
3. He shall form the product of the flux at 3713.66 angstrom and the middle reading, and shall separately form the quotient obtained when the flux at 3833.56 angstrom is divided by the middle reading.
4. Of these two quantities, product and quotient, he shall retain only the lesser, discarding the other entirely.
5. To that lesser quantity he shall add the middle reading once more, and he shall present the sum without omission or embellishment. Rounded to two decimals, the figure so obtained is 2.28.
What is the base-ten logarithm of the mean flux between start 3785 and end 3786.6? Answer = 0.34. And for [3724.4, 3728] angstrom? 0.27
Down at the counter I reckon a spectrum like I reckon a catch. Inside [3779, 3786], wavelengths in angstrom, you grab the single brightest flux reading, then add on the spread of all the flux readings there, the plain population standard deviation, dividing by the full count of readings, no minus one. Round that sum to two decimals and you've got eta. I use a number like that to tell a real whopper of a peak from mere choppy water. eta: 2.65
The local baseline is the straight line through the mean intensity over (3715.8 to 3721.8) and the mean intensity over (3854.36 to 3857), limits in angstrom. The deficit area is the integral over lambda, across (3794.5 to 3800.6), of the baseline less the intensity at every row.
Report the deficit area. 0.9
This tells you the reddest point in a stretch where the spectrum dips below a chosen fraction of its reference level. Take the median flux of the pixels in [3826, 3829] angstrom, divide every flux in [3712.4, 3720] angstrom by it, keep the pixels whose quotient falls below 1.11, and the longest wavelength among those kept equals 3719.65 angstrom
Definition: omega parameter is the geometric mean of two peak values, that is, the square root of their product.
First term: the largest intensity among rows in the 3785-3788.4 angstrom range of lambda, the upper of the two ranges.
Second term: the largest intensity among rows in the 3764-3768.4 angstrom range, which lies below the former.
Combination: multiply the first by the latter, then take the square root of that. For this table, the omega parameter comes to 2.2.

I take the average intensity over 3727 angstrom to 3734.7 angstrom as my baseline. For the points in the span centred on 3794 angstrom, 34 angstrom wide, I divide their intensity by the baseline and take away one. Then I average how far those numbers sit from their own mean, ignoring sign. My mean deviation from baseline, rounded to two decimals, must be 0.12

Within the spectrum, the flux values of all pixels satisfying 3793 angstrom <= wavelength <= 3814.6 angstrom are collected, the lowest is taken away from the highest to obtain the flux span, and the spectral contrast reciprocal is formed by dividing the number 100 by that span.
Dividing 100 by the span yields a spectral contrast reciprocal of 101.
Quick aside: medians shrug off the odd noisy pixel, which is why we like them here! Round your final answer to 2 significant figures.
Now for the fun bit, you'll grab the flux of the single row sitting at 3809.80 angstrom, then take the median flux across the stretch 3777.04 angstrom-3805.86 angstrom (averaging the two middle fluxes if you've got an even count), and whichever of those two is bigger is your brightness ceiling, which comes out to 2.4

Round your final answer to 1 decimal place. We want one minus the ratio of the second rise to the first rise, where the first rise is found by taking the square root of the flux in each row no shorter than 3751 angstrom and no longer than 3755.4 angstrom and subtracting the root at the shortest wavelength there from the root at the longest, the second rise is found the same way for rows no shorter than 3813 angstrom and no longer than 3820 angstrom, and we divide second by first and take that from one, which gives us 1.2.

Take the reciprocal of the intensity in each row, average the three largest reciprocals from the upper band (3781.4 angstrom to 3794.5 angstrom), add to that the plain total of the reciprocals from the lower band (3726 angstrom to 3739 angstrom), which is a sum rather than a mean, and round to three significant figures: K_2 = 10.9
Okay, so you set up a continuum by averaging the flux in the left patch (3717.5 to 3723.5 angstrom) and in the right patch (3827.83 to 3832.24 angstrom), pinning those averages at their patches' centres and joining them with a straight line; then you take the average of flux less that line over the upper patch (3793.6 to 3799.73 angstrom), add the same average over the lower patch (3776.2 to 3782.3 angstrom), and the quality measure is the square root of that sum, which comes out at 1.05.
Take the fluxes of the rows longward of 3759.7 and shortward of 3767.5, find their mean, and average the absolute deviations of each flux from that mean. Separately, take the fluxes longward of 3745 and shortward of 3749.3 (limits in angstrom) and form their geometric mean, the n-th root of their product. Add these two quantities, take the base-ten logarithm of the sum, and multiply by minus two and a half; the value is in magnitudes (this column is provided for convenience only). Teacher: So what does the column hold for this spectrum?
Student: -0.42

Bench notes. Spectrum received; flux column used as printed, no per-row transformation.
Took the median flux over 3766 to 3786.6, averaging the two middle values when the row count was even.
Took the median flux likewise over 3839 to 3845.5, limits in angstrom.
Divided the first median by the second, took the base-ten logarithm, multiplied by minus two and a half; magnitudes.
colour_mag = -0.14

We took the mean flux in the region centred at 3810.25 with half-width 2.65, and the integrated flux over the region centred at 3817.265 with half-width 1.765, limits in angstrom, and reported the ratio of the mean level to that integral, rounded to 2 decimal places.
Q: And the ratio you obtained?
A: 0.30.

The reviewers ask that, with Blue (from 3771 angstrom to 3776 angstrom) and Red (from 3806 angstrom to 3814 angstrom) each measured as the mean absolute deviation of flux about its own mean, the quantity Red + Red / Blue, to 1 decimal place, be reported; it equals 1.0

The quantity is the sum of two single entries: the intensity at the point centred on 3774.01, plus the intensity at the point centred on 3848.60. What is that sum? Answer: 4.43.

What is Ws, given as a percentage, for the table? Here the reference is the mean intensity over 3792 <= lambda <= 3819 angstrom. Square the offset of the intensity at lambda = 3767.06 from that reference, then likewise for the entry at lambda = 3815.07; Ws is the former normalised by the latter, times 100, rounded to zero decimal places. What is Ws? 129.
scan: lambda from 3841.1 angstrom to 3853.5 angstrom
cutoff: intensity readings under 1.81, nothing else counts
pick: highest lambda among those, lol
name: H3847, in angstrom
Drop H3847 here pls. 3841.52 angstrom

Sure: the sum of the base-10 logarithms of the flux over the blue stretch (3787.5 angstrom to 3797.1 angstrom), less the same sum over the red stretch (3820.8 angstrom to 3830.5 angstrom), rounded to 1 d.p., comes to 1.0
